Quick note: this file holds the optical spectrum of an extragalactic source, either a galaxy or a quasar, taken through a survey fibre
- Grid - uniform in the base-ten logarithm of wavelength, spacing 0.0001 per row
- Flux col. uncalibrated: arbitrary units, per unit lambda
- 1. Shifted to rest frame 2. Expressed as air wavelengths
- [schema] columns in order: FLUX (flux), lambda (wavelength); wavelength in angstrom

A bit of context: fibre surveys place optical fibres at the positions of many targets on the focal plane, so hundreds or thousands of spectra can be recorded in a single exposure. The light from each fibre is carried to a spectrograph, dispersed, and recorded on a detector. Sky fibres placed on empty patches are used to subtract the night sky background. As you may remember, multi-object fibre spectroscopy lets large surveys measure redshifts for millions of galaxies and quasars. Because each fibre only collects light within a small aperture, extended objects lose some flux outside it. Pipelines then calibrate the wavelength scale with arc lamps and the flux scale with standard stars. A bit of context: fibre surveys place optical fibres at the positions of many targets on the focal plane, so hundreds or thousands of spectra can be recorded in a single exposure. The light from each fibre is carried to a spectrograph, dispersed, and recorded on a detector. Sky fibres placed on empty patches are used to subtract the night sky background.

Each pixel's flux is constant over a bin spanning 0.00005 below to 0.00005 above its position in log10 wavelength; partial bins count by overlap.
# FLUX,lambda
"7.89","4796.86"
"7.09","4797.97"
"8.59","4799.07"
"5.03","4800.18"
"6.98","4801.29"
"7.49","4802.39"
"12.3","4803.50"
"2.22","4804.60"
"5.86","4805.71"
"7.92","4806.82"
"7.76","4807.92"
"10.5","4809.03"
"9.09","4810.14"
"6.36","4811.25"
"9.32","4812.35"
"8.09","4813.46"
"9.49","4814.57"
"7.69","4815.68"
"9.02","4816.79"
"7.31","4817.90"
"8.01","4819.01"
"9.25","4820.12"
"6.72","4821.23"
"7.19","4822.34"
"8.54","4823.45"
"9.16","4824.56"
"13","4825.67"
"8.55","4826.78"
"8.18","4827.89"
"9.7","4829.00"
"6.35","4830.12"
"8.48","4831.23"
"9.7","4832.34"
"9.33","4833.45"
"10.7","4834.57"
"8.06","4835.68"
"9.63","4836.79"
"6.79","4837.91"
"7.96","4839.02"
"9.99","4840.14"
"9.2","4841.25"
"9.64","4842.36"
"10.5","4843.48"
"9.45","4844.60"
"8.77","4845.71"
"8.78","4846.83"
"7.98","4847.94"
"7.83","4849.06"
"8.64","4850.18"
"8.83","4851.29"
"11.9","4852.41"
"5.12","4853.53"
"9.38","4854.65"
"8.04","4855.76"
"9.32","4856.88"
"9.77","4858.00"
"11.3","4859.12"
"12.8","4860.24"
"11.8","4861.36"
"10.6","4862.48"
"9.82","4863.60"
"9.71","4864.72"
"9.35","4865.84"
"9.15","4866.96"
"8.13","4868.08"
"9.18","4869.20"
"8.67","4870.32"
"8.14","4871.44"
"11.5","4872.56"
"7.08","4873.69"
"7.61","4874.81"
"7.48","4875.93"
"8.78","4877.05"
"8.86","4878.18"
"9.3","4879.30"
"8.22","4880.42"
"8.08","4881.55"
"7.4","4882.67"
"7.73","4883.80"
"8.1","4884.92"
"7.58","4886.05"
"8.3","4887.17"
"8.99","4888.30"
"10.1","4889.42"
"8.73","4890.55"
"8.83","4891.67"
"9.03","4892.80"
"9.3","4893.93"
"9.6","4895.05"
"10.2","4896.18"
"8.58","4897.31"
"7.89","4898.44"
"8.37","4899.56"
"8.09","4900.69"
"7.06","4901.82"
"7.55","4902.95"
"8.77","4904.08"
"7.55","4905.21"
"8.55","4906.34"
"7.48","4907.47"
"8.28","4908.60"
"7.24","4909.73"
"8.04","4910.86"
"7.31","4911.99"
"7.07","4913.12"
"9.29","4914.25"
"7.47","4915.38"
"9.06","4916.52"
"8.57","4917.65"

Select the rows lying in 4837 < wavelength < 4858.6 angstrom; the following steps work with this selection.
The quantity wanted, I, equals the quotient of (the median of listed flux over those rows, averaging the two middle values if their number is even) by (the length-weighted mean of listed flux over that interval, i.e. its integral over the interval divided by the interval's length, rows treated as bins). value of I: 1.00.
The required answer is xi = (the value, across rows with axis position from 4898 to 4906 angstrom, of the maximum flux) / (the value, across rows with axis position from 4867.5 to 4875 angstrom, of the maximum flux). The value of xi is 0.76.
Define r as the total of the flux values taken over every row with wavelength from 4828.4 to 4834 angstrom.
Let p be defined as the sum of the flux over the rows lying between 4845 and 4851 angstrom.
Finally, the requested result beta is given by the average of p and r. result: 42.8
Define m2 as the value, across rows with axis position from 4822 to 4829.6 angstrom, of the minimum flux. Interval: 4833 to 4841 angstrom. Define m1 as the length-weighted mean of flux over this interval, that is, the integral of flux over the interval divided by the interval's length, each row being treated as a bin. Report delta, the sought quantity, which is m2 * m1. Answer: 64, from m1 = 8.9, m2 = 7.19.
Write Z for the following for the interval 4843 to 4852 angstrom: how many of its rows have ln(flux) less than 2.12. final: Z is 2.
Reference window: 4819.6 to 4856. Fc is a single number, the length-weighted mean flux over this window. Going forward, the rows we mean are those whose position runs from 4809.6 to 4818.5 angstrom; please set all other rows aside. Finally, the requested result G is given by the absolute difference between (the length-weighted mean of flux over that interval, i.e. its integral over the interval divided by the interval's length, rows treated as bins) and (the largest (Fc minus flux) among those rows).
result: 5.8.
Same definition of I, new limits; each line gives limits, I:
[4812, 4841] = 0.98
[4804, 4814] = 1.06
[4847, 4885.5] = 0.98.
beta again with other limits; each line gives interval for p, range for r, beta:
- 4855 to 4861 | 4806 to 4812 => 46.4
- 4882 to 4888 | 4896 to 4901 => 41.1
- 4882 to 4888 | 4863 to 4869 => 42.6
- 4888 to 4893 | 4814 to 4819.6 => 43.6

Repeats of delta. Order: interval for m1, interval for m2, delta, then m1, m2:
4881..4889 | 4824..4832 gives 51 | 8.1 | 6.35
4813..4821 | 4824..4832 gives 53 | 8.3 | 6.35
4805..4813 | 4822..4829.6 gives 58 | 8.0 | 7.19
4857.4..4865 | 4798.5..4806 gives 24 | 10.9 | 2.22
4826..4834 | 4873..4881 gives 62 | 8.7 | 7.08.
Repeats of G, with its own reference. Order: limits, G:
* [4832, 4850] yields 7.0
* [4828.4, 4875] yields 5.5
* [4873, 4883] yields 6.4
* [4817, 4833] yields 6.1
